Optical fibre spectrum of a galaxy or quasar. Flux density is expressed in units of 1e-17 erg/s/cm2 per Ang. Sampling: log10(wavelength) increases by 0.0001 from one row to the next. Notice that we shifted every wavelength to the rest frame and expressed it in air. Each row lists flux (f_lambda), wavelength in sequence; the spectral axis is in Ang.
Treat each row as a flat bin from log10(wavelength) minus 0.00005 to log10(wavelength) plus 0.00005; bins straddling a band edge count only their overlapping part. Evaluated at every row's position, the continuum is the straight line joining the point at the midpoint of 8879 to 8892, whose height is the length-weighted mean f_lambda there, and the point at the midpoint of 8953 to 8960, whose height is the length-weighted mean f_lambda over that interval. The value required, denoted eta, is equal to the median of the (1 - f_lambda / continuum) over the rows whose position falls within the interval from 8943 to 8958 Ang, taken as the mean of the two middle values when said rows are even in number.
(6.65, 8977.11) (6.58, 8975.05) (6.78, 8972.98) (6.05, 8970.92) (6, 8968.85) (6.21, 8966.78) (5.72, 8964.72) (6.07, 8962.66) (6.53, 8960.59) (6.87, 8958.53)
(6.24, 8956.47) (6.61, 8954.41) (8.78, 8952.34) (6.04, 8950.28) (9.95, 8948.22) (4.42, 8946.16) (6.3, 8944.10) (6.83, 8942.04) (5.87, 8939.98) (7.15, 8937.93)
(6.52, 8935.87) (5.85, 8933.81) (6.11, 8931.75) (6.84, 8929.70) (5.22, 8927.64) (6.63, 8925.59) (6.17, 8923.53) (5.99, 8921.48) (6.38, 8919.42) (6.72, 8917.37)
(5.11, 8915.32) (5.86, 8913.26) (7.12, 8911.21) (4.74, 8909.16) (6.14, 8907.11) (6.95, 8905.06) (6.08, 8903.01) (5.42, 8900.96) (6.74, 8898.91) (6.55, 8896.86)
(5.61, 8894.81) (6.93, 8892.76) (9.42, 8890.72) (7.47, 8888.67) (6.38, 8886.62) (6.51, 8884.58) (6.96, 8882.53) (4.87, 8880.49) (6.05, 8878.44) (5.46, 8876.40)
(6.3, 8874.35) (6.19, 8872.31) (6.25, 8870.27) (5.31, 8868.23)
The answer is 0.063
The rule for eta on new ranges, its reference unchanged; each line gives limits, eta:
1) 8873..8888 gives 0.092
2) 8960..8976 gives 0.078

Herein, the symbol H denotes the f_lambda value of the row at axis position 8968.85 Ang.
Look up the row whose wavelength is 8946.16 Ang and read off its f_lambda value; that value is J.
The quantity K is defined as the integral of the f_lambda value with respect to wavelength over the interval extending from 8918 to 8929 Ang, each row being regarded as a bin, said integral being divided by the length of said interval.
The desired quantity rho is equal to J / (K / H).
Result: 4.33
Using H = 6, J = 4.42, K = 6.1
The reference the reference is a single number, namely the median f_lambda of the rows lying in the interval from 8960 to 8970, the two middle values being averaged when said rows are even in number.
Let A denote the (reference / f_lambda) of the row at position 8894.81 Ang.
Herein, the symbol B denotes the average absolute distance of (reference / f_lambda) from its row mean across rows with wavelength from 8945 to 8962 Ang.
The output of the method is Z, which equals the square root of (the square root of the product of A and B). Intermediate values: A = 1.08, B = 0.15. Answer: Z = 0.63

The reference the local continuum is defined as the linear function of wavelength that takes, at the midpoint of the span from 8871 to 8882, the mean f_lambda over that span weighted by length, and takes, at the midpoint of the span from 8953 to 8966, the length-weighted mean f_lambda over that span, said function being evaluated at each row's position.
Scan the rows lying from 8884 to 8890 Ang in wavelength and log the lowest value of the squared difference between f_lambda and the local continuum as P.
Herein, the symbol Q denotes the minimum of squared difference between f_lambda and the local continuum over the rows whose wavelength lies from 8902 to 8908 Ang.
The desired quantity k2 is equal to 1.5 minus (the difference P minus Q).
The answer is 1.28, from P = 0.221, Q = 0.003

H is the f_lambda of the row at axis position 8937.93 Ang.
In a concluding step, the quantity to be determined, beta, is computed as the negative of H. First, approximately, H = 7.15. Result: -7.15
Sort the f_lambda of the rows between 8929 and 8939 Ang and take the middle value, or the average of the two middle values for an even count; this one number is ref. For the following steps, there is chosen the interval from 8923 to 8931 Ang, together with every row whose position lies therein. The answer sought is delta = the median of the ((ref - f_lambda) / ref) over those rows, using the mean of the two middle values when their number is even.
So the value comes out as 0.018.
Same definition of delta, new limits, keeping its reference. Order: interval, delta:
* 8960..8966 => 0.069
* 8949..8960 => -0.014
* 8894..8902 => 0.067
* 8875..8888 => 0.047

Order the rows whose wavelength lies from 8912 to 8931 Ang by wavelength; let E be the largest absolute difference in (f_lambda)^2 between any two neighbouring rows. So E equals 20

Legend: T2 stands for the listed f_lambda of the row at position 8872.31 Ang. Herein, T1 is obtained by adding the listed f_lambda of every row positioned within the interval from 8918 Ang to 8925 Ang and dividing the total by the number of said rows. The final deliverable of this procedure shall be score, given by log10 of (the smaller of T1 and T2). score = 0.791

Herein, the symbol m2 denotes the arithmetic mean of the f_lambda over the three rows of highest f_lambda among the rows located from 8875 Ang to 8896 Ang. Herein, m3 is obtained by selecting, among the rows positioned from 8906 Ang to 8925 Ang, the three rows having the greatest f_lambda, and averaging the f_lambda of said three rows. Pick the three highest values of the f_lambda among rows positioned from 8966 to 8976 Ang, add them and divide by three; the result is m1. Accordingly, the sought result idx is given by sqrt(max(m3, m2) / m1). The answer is 1.10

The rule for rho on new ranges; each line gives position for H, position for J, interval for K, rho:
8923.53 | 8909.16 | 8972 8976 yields 4.38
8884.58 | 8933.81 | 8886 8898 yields 5.38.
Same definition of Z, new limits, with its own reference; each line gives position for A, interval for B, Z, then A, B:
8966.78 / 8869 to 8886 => 0.54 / 0.98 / 0.08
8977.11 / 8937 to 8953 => 0.62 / 0.91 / 0.17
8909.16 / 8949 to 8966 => 0.56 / 1.28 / 0.08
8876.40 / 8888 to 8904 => 0.59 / 1.11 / 0.11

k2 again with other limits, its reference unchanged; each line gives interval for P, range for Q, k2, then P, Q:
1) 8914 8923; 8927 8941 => 1.49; 0.025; 0.012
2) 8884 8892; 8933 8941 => 1.35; 0.221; 0.075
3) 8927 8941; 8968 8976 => 1.49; 0.012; 0.004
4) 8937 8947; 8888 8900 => 1.63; 0.000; 0.127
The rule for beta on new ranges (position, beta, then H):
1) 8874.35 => -6.30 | 6.3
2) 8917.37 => -6.72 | 6.72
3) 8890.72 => -9.42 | 9.42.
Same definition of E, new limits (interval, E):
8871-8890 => 25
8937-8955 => 79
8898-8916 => 28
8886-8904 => 41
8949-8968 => 41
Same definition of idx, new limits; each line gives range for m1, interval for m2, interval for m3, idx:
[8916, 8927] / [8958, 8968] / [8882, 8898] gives 1.10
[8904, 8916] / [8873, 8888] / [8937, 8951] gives 1.09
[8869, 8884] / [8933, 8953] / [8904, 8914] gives 1.15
